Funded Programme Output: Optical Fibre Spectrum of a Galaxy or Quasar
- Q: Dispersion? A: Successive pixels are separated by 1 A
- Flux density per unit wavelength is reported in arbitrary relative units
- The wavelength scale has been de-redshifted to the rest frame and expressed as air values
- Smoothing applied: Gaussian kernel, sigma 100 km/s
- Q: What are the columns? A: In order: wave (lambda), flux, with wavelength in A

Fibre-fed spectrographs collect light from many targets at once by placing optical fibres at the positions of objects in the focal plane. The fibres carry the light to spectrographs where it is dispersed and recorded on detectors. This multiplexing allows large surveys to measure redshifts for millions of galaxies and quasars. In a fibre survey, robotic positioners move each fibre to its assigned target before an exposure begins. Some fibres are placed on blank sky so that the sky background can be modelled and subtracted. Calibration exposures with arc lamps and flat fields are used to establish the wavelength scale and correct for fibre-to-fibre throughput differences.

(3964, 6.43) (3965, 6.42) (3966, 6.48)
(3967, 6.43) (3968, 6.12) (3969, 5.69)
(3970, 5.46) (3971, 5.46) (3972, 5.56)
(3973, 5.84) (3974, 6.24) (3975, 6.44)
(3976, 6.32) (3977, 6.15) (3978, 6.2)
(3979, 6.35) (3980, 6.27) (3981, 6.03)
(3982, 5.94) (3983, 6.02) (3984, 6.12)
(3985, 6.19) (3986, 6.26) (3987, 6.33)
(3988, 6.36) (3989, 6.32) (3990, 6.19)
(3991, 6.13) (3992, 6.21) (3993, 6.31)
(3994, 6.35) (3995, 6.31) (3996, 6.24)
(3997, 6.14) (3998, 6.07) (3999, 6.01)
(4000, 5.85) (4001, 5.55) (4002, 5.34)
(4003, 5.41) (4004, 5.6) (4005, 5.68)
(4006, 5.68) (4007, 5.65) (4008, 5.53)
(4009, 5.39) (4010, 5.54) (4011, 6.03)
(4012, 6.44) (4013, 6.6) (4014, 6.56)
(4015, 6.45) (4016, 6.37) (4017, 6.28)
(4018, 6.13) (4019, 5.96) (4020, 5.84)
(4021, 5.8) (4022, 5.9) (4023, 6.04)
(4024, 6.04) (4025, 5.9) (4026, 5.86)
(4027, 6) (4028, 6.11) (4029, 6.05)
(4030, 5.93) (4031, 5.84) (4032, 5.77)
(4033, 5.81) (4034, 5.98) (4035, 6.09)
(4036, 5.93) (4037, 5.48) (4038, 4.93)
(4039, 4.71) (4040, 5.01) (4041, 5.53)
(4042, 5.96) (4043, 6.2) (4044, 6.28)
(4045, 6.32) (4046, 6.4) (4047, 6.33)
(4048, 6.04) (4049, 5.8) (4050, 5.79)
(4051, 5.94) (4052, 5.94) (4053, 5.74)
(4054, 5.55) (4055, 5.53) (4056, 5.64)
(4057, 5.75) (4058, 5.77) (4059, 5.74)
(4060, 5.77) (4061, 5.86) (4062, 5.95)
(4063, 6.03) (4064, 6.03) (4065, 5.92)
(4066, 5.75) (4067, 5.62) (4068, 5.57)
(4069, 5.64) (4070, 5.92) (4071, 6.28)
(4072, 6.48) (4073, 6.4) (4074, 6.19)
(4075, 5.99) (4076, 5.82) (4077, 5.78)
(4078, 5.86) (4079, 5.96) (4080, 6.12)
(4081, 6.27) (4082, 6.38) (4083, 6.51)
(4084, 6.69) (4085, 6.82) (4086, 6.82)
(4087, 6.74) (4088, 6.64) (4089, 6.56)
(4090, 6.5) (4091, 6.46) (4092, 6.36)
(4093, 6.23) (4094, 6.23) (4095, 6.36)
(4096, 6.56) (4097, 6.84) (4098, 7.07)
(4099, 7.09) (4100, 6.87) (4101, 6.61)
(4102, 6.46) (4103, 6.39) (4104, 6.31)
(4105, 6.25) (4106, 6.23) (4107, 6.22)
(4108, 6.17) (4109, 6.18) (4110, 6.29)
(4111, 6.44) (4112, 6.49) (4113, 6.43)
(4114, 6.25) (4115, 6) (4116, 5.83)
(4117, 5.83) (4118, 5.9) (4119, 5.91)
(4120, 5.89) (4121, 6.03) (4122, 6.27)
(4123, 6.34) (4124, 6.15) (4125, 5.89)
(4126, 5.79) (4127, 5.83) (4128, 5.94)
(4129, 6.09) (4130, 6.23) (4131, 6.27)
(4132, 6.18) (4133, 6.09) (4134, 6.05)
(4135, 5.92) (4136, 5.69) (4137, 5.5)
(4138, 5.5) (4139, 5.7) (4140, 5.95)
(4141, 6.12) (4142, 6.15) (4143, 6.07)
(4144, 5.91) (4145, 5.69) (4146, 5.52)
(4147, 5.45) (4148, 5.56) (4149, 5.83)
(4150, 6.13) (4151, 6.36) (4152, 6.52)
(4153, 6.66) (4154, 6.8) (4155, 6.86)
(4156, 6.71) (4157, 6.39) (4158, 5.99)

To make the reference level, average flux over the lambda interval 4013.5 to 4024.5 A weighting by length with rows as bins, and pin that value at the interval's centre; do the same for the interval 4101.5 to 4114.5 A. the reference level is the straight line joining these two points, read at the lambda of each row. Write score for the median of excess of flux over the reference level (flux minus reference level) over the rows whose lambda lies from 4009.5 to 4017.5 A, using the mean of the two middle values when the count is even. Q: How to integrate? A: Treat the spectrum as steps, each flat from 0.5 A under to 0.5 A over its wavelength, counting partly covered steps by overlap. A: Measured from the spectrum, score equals 0.29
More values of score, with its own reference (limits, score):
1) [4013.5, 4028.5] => -0.10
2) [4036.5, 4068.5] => -0.42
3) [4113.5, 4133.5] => -0.32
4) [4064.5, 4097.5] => 0.04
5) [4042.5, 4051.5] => 0.02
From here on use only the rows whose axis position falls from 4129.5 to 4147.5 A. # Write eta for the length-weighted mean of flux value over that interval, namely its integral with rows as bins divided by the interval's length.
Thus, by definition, 5.89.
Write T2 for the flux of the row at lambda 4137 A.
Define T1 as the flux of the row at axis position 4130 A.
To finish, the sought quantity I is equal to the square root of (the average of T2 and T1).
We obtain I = 2.42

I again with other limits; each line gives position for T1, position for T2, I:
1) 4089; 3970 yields 2.45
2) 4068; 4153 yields 2.47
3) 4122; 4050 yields 2.46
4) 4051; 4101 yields 2.50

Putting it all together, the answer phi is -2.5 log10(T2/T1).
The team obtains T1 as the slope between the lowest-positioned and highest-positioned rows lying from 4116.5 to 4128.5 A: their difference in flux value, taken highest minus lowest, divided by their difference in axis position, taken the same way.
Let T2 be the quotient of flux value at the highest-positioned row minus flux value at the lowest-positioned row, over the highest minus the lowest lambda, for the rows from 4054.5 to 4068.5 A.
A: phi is 1.3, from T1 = 0.010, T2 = 0.003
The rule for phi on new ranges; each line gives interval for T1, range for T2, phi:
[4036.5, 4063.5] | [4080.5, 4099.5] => -0.8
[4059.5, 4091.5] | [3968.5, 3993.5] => -0.2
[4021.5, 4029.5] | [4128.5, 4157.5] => 0.8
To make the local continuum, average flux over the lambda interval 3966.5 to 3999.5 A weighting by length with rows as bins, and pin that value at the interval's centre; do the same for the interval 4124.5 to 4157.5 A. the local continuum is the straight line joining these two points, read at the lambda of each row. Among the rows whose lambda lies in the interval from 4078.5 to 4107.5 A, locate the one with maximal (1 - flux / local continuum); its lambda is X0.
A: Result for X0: 4079 A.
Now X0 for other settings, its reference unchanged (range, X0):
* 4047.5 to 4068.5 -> 4055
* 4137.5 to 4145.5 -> 4138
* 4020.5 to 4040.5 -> 4039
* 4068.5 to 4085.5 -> 4069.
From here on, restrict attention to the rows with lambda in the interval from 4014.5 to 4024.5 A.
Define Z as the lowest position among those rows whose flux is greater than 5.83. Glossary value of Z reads 4015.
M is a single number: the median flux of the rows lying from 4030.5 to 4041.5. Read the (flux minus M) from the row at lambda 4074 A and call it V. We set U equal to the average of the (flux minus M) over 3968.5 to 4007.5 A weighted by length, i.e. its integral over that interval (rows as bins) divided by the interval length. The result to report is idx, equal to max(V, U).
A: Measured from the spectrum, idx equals 0.42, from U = 0.24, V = 0.42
